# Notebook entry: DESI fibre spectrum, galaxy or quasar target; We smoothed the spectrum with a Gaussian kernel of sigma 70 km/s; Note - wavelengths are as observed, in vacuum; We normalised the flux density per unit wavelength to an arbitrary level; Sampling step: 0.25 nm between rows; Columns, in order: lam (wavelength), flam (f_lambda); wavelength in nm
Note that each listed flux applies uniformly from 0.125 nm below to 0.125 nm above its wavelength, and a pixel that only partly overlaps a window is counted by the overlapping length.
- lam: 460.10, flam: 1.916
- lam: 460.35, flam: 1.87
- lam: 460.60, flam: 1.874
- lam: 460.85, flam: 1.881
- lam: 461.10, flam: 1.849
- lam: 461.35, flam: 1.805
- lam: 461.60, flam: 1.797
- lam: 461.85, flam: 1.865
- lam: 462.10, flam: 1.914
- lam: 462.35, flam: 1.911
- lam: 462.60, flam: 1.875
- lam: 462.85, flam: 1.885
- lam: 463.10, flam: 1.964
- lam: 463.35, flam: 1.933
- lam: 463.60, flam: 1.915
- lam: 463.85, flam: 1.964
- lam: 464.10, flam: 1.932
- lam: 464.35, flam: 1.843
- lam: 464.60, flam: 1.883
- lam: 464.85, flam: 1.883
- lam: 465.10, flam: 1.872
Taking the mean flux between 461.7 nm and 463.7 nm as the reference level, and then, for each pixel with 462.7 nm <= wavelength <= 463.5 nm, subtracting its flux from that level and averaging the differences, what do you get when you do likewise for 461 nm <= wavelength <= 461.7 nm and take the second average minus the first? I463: 0.11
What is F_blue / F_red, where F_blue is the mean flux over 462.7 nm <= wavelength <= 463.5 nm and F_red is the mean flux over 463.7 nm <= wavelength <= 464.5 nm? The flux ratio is 1.01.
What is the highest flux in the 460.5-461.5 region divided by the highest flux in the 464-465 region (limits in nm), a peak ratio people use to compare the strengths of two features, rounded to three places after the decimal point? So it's 0.974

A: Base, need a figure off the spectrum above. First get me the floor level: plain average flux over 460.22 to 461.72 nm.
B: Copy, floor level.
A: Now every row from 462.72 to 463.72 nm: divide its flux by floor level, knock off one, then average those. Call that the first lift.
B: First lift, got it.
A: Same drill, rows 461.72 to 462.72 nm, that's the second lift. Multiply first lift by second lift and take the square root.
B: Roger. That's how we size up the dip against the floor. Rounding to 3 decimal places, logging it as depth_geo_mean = 0.032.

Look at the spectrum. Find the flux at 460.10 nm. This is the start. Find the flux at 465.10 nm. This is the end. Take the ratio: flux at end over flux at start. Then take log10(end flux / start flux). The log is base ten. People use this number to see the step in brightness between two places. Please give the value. -0.010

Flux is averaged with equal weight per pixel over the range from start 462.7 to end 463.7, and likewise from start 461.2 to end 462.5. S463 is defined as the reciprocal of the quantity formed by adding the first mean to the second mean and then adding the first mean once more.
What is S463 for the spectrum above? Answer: 0.175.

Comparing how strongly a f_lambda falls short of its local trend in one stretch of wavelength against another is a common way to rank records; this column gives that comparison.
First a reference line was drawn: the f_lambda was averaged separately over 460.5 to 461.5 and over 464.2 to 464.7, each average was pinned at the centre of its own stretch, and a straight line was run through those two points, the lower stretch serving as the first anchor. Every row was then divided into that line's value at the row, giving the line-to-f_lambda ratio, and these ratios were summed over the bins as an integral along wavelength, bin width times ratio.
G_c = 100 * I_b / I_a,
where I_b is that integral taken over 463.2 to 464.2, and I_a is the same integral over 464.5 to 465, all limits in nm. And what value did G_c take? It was 194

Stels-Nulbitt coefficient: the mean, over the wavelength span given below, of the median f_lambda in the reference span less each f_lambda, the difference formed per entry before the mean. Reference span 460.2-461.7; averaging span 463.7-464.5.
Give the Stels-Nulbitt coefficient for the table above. -0.053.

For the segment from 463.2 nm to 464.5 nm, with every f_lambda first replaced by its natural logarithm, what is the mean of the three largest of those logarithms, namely 0.664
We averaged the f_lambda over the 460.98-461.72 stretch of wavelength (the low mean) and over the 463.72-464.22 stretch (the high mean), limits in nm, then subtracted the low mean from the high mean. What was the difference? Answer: 0.13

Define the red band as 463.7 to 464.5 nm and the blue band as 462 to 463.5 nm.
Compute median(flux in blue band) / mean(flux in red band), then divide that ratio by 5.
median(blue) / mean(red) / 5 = 0.200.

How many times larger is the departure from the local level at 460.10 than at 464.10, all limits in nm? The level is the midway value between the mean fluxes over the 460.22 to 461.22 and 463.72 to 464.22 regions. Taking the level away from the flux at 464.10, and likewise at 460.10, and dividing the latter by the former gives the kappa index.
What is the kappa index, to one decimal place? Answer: 0.3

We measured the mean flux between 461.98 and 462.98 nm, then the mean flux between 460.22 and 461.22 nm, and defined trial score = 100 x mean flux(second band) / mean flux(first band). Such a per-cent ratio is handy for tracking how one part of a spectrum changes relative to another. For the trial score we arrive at 99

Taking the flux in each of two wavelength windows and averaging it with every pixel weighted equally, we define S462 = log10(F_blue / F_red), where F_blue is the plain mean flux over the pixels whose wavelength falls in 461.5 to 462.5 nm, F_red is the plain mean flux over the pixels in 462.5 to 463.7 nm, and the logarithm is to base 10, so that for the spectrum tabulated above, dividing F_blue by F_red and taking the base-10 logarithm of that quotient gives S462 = -0.010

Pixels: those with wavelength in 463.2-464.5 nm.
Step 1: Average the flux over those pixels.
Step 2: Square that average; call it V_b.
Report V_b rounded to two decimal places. 3.68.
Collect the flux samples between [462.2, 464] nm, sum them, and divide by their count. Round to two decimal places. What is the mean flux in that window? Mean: 1.92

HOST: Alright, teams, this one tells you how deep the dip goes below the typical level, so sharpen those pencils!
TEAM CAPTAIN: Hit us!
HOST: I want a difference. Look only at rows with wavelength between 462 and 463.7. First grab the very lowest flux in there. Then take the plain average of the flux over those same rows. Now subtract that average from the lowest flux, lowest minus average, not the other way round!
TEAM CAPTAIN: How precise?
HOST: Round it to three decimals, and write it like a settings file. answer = -0.039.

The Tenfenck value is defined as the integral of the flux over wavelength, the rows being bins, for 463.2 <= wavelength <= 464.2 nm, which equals 1.94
